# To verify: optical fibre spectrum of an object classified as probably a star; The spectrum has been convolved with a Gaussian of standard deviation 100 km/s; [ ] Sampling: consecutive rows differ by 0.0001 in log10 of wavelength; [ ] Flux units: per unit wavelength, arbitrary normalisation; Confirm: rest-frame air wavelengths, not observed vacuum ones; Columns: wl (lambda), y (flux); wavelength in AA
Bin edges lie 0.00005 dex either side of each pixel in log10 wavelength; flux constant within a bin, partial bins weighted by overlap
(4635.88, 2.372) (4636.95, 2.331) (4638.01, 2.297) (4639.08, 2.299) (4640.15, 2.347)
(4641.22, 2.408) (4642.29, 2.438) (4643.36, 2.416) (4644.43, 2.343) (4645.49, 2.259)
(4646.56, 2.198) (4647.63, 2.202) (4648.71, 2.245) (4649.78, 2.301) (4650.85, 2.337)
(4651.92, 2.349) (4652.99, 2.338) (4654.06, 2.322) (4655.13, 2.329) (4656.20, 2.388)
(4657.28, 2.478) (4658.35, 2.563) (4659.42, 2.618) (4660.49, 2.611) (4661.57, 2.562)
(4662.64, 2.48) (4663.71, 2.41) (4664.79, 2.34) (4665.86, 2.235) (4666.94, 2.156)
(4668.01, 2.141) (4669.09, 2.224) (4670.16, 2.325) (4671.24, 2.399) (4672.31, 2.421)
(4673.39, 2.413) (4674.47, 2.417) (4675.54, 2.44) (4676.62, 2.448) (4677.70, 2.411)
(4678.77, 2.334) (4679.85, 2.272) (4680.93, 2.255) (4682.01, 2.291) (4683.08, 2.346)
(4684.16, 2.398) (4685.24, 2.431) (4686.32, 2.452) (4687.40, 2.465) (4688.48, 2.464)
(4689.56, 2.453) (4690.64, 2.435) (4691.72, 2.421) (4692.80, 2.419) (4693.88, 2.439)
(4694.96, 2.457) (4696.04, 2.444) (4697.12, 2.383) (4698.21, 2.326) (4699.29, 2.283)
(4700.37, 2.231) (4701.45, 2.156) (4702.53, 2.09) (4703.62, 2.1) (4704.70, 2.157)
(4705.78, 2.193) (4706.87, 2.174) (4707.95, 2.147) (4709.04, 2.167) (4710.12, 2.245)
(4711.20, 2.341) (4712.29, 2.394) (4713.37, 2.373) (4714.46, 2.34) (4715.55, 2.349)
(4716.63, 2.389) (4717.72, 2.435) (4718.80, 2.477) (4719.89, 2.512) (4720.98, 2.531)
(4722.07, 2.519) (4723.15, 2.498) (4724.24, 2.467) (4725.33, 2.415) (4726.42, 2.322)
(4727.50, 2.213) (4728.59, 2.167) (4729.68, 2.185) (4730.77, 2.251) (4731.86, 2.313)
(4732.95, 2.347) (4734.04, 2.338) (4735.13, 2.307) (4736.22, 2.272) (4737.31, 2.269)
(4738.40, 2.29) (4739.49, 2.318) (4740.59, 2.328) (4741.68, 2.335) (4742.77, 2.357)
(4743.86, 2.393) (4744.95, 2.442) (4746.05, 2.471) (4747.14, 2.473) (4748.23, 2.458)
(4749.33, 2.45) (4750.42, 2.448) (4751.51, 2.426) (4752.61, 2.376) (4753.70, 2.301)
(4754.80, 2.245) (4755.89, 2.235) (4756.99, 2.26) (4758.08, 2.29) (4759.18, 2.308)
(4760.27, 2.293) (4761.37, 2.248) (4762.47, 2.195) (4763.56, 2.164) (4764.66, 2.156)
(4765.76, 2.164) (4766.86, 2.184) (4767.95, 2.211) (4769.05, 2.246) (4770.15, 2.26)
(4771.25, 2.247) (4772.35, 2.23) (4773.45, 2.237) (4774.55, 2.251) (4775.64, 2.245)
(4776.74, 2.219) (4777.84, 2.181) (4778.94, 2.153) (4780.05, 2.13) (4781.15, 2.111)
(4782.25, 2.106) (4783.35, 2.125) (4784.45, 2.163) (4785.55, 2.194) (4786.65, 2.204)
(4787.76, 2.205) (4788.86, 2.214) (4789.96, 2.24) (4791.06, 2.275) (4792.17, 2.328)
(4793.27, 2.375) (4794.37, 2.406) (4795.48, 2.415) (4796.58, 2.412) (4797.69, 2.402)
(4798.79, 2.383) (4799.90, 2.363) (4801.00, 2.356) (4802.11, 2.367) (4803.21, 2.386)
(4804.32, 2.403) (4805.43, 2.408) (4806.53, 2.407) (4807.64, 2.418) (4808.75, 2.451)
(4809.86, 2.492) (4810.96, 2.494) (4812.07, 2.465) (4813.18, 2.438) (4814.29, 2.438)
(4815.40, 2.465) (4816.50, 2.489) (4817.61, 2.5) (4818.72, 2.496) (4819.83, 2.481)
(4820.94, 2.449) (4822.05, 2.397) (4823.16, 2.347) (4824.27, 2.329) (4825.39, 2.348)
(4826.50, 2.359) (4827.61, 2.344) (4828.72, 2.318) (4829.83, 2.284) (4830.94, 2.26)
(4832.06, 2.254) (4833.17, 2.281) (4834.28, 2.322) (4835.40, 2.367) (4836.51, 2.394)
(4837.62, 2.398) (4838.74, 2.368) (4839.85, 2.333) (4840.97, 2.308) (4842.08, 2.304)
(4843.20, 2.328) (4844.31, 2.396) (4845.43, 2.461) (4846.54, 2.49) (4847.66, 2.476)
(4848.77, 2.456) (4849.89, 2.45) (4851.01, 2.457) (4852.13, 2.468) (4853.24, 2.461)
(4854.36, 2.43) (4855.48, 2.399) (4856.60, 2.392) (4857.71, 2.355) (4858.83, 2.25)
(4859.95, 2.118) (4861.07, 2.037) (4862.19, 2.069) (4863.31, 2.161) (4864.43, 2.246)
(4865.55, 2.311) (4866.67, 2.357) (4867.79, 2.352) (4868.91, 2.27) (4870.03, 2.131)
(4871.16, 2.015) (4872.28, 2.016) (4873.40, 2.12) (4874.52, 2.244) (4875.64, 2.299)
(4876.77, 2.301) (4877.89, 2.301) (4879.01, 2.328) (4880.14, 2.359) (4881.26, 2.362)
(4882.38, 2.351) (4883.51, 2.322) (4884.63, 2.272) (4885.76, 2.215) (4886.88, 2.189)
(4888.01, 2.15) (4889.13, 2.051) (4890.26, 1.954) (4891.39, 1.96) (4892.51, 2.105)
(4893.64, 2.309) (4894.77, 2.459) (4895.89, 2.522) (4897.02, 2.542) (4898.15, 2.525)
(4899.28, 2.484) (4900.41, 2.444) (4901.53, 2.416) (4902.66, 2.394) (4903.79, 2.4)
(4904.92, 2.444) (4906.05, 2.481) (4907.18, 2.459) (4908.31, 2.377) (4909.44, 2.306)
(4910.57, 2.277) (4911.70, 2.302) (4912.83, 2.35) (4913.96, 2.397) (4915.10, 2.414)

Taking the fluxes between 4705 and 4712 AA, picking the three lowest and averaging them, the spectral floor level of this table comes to 2.16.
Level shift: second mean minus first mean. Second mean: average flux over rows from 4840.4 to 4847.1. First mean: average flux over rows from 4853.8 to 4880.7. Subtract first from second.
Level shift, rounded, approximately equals 0.14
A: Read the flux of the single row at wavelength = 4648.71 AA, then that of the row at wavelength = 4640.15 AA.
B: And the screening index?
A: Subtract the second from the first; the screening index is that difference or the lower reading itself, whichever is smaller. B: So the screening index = -0.10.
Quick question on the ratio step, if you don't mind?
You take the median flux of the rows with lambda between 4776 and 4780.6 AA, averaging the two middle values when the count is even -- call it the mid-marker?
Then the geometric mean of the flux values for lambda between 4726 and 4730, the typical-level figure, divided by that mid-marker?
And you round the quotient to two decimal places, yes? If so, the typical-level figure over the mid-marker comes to 1.02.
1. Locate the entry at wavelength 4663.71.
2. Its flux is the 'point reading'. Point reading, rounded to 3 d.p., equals 2.410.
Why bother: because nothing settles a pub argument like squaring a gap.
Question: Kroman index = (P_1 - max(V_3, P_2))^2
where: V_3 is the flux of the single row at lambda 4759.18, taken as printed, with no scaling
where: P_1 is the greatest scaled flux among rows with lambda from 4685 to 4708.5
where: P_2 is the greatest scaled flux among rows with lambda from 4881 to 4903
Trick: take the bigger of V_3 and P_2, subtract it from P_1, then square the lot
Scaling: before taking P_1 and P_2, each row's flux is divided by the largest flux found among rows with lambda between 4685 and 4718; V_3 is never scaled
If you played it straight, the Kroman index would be 1.71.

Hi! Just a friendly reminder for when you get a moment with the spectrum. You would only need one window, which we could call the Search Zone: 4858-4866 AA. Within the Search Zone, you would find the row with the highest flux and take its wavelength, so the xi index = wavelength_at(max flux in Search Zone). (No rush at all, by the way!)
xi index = 4865.55 AA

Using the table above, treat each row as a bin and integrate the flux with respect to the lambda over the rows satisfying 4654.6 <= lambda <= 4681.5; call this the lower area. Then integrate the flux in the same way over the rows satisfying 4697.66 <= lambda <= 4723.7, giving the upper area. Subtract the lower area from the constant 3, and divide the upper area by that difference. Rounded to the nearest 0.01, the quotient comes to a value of -0.98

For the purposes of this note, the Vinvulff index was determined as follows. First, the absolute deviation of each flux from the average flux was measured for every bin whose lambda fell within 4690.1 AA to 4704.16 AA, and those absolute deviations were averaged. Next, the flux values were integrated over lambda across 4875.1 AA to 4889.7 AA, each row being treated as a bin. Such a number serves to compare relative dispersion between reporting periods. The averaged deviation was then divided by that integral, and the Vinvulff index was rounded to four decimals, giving 0.0035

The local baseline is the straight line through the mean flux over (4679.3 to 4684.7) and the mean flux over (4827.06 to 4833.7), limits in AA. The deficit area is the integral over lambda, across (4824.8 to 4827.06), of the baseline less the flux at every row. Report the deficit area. -0.14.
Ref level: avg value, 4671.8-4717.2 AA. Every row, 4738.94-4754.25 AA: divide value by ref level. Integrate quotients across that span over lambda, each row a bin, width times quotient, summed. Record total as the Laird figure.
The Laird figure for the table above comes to 15.7 AA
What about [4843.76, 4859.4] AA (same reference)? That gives 16.2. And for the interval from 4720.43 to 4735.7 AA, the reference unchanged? 15.3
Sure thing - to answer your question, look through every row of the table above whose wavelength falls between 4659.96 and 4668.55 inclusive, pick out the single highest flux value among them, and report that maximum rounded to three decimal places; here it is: 2.611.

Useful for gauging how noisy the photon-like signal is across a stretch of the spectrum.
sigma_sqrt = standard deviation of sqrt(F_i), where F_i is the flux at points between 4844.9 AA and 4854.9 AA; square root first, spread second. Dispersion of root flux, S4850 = 0.005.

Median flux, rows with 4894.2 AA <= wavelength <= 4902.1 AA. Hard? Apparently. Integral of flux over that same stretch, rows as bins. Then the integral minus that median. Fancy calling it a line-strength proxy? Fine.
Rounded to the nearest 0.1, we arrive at 17.1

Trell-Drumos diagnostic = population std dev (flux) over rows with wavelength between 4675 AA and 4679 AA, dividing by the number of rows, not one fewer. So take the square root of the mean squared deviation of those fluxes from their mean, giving 0.05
